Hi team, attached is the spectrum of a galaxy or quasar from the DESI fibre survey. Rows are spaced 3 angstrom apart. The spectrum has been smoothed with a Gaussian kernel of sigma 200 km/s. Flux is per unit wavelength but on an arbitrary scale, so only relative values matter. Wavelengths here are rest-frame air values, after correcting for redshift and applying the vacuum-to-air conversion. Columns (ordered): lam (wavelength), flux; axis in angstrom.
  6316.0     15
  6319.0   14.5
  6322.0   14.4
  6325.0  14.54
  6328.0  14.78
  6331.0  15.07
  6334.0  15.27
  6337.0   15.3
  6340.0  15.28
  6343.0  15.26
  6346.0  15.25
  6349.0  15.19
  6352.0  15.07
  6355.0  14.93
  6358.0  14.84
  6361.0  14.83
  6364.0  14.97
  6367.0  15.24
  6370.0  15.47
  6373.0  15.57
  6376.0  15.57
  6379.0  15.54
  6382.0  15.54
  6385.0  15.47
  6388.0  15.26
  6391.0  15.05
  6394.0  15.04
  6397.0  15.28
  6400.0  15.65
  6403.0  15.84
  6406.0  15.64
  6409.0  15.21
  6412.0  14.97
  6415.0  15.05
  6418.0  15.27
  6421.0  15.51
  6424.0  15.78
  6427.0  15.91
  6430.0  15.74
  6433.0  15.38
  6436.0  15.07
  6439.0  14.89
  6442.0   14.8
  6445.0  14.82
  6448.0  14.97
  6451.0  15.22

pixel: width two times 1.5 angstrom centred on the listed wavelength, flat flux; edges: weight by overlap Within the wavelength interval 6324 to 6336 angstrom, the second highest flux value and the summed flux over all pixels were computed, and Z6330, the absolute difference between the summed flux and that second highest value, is 45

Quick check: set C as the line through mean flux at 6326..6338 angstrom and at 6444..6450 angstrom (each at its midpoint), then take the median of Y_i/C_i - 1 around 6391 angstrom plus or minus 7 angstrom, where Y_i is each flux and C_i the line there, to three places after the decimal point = 0.017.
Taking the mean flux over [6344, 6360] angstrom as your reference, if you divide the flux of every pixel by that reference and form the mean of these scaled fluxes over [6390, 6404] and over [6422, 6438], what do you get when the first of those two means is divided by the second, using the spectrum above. 0.99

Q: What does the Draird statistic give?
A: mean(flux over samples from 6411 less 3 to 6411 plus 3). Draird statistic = 15.1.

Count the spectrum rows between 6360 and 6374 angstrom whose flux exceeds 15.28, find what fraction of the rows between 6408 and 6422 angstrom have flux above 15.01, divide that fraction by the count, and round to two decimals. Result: 0.40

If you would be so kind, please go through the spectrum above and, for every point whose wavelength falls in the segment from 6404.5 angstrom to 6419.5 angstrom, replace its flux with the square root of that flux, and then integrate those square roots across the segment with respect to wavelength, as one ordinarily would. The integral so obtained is 59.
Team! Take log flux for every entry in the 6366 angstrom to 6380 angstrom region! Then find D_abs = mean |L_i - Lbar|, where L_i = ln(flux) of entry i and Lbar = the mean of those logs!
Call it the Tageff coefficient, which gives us 0.0064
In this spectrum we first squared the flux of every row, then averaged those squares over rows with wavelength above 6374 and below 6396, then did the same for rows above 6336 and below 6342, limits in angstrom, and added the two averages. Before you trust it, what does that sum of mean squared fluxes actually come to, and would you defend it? 470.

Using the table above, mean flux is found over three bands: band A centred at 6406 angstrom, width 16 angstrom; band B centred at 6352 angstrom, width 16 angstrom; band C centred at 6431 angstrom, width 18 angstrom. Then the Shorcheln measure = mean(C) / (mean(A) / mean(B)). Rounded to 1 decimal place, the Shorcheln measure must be 15.1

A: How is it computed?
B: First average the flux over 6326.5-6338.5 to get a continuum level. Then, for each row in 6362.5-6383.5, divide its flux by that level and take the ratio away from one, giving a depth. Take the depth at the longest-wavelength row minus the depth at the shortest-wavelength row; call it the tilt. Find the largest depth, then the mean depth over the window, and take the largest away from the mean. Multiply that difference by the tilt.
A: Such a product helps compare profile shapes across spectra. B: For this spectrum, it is 0.0011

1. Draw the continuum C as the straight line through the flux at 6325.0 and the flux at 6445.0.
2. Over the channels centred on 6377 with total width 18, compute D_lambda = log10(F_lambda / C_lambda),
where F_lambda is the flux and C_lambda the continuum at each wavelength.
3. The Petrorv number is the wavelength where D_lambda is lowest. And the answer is 6385.0 angstrom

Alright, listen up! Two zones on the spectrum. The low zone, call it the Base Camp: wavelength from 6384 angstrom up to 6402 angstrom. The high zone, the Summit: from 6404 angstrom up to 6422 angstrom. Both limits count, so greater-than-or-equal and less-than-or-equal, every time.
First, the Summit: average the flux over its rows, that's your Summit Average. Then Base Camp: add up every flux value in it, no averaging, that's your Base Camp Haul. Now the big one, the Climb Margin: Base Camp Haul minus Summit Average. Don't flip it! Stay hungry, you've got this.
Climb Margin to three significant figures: 76.5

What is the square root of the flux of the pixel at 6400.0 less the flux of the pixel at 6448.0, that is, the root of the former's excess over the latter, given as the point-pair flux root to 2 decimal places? 0.82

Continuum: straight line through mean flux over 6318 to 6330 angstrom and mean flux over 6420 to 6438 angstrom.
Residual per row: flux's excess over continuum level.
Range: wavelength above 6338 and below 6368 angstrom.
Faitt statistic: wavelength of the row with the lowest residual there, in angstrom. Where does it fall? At 6361.0 angstrom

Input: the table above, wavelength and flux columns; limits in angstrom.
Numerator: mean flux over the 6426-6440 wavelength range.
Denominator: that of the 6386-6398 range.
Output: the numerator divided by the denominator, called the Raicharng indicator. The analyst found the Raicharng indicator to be 1.02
